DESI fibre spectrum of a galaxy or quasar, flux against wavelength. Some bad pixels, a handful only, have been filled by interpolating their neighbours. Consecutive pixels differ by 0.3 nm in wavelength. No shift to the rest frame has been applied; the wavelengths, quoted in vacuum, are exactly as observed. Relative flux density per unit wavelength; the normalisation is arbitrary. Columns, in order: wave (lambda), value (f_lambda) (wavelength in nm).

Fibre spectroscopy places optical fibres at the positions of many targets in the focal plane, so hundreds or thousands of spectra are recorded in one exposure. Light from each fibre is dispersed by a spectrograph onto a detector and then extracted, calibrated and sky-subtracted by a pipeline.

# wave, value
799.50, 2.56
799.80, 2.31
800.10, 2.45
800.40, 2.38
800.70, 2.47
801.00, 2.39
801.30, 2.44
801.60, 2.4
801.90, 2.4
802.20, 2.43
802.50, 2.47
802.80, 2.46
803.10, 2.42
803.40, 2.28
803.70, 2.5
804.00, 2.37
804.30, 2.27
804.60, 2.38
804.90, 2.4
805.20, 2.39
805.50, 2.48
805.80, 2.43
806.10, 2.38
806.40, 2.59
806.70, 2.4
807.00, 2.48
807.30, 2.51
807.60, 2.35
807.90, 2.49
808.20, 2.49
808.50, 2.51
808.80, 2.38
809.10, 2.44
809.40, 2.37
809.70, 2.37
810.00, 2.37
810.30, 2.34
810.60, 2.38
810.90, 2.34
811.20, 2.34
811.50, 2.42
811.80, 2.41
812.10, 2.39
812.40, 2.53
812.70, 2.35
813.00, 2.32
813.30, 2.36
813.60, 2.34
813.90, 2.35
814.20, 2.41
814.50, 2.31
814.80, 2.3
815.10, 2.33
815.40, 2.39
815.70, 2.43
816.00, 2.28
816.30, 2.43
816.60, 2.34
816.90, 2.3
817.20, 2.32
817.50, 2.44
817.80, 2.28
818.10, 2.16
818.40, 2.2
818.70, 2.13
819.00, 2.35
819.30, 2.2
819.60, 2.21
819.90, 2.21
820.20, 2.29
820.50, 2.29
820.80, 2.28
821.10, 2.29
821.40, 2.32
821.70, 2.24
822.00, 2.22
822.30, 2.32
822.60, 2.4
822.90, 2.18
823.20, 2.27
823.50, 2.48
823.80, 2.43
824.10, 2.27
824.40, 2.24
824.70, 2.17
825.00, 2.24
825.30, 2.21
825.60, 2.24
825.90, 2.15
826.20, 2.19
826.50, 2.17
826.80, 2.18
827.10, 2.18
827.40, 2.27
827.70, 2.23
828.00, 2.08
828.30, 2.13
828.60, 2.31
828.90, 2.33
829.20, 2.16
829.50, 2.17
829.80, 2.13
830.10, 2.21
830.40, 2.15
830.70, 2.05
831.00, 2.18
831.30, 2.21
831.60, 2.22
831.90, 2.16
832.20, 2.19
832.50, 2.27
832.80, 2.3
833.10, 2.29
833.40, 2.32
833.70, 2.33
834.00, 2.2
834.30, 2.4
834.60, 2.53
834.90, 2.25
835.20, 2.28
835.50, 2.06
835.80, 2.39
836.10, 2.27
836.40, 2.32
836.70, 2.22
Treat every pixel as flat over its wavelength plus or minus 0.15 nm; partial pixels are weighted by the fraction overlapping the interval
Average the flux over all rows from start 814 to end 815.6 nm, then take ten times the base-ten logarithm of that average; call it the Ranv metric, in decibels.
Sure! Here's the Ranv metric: 3.71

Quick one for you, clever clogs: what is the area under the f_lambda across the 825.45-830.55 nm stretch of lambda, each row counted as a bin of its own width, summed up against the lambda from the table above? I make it 11.2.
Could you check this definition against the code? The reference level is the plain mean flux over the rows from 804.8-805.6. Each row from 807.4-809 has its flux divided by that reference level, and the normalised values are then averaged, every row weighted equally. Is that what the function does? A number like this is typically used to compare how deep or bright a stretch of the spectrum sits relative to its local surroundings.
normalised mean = 1.01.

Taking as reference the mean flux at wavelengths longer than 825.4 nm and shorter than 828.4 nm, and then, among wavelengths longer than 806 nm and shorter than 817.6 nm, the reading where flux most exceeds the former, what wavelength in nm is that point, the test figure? 806.40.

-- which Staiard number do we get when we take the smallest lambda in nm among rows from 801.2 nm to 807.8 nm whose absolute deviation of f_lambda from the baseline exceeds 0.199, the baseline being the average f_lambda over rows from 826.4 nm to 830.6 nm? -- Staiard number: 801.30 nm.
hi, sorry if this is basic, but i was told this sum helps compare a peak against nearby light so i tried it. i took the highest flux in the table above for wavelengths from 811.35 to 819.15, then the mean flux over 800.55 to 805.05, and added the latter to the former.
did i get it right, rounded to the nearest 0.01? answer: 4.94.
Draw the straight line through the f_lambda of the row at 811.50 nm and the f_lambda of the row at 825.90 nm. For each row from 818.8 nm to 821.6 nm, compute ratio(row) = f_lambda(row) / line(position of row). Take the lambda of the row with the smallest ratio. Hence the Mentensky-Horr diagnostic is 819.30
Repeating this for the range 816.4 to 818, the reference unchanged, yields 817.80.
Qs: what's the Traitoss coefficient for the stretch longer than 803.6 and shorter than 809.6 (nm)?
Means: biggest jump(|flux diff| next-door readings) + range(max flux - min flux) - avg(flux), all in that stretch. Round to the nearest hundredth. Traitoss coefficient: -1.90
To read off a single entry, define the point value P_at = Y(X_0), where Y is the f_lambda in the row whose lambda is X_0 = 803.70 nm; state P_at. 2.5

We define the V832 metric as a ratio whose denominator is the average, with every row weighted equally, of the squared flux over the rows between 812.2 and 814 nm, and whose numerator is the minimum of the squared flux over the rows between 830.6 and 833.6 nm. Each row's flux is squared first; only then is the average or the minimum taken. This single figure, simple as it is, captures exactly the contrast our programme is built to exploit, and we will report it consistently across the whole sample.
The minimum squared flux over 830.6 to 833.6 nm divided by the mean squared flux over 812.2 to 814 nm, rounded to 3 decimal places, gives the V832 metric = 0.744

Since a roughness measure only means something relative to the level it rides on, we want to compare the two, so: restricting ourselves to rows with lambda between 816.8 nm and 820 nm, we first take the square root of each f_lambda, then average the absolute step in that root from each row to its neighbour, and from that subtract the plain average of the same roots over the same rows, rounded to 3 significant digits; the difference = -1.47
